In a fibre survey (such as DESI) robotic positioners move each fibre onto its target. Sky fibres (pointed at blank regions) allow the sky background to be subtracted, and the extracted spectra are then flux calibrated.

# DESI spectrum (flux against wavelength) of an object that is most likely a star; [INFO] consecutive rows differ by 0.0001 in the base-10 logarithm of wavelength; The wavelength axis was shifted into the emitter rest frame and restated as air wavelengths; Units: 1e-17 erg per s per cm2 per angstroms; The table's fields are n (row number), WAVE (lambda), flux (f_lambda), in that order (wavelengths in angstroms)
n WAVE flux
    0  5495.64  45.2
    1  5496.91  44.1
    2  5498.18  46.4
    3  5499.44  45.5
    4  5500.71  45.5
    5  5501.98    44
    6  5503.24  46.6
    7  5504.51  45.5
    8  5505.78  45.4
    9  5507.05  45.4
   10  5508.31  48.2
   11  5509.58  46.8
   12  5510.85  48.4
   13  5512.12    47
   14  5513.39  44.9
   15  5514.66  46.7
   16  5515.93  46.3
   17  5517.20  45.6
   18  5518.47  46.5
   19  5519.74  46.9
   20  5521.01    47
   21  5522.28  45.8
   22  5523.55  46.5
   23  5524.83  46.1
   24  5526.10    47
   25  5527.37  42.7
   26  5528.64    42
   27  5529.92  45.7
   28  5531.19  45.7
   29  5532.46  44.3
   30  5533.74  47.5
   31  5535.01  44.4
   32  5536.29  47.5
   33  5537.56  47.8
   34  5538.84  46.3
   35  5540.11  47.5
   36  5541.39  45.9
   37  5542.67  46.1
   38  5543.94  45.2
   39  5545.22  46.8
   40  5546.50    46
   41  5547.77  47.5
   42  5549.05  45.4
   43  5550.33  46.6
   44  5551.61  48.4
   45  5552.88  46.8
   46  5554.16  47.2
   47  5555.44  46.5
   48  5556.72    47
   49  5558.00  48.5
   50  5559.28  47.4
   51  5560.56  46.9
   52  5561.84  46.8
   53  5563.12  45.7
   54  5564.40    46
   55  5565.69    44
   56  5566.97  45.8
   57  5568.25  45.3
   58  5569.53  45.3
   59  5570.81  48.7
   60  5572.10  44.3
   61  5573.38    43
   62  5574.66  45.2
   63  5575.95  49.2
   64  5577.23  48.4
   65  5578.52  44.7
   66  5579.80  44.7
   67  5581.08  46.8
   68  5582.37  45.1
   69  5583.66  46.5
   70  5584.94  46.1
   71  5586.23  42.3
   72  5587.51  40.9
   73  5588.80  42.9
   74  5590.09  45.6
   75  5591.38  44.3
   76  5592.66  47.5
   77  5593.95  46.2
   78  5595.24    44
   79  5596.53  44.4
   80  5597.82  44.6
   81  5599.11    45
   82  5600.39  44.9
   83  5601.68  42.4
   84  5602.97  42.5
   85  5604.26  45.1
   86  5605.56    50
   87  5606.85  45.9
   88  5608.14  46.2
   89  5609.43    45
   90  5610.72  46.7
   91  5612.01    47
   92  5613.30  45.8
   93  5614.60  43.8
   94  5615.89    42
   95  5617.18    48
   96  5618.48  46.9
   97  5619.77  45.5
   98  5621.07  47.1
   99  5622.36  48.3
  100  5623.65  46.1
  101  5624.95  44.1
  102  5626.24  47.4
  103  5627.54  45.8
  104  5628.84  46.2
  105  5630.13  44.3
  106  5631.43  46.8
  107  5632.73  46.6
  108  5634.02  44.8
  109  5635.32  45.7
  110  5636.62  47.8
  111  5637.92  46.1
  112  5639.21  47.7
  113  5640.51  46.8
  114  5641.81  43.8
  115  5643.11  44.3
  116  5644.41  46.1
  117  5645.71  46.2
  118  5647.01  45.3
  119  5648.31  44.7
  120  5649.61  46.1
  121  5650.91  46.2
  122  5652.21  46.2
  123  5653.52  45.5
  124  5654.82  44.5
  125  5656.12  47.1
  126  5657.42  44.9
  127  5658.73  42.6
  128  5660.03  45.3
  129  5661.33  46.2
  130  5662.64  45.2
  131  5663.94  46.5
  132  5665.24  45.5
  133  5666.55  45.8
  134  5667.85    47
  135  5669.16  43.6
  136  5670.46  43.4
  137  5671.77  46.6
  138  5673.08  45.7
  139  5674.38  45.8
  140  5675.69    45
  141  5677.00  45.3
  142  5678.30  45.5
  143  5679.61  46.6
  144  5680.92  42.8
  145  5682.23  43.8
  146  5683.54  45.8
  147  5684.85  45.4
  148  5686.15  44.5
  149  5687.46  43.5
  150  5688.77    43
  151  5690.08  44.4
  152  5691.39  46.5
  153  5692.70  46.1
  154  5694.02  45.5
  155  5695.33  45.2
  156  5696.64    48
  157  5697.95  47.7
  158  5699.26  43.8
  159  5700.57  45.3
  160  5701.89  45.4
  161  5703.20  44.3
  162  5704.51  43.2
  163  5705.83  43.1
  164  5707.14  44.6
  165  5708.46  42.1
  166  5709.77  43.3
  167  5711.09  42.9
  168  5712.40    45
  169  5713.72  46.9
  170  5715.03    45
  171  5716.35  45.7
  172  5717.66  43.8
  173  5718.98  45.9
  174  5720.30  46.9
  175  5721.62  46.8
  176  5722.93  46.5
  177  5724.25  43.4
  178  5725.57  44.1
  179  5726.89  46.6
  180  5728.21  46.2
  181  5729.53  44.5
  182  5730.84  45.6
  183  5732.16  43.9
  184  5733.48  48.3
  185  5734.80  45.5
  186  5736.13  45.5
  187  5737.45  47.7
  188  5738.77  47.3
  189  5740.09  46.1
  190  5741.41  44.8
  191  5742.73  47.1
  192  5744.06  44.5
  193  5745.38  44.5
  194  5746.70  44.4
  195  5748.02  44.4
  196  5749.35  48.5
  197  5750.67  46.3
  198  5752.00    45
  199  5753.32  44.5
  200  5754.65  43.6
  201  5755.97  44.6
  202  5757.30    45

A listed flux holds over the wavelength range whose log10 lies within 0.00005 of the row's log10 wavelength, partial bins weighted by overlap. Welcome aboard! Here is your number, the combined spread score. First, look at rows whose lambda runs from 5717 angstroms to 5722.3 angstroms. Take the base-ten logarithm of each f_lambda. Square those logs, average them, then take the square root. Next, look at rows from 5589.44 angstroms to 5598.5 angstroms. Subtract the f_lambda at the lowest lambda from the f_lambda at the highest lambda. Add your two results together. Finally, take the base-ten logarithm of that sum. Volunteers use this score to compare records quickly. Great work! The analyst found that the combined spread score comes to -0.2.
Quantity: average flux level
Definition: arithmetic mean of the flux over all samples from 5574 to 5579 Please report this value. 46.9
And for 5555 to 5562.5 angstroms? 47.2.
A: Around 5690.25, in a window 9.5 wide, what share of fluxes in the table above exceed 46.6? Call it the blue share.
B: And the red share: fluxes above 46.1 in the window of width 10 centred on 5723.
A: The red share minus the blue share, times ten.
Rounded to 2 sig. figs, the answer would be 5.7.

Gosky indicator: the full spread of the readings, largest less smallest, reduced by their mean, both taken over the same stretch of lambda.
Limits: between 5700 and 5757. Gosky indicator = -38.8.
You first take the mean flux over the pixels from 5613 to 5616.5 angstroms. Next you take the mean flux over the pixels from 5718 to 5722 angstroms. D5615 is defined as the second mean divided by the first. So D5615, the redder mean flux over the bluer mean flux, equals 1.06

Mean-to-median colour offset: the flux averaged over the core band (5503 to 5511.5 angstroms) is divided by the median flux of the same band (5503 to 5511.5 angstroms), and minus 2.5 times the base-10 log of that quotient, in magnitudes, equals 0.000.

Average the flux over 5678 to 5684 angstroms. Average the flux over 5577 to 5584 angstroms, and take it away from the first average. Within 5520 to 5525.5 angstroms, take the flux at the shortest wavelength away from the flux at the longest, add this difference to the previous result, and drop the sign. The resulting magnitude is 2.0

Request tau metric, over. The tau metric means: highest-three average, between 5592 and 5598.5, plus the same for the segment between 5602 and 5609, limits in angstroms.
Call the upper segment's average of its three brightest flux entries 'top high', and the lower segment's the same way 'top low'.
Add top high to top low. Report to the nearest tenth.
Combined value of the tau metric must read 93.5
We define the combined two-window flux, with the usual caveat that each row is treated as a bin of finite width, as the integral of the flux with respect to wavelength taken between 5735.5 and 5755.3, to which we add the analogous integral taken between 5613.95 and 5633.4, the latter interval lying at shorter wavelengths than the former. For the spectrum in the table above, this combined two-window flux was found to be 1797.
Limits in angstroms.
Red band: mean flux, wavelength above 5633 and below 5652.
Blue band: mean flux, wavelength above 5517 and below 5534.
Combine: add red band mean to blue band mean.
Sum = 91.5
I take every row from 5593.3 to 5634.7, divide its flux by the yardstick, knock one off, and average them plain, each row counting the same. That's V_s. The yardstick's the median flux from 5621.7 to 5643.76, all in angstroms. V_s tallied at -0.011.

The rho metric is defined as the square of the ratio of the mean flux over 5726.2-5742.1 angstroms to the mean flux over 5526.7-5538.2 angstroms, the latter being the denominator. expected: 1.03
